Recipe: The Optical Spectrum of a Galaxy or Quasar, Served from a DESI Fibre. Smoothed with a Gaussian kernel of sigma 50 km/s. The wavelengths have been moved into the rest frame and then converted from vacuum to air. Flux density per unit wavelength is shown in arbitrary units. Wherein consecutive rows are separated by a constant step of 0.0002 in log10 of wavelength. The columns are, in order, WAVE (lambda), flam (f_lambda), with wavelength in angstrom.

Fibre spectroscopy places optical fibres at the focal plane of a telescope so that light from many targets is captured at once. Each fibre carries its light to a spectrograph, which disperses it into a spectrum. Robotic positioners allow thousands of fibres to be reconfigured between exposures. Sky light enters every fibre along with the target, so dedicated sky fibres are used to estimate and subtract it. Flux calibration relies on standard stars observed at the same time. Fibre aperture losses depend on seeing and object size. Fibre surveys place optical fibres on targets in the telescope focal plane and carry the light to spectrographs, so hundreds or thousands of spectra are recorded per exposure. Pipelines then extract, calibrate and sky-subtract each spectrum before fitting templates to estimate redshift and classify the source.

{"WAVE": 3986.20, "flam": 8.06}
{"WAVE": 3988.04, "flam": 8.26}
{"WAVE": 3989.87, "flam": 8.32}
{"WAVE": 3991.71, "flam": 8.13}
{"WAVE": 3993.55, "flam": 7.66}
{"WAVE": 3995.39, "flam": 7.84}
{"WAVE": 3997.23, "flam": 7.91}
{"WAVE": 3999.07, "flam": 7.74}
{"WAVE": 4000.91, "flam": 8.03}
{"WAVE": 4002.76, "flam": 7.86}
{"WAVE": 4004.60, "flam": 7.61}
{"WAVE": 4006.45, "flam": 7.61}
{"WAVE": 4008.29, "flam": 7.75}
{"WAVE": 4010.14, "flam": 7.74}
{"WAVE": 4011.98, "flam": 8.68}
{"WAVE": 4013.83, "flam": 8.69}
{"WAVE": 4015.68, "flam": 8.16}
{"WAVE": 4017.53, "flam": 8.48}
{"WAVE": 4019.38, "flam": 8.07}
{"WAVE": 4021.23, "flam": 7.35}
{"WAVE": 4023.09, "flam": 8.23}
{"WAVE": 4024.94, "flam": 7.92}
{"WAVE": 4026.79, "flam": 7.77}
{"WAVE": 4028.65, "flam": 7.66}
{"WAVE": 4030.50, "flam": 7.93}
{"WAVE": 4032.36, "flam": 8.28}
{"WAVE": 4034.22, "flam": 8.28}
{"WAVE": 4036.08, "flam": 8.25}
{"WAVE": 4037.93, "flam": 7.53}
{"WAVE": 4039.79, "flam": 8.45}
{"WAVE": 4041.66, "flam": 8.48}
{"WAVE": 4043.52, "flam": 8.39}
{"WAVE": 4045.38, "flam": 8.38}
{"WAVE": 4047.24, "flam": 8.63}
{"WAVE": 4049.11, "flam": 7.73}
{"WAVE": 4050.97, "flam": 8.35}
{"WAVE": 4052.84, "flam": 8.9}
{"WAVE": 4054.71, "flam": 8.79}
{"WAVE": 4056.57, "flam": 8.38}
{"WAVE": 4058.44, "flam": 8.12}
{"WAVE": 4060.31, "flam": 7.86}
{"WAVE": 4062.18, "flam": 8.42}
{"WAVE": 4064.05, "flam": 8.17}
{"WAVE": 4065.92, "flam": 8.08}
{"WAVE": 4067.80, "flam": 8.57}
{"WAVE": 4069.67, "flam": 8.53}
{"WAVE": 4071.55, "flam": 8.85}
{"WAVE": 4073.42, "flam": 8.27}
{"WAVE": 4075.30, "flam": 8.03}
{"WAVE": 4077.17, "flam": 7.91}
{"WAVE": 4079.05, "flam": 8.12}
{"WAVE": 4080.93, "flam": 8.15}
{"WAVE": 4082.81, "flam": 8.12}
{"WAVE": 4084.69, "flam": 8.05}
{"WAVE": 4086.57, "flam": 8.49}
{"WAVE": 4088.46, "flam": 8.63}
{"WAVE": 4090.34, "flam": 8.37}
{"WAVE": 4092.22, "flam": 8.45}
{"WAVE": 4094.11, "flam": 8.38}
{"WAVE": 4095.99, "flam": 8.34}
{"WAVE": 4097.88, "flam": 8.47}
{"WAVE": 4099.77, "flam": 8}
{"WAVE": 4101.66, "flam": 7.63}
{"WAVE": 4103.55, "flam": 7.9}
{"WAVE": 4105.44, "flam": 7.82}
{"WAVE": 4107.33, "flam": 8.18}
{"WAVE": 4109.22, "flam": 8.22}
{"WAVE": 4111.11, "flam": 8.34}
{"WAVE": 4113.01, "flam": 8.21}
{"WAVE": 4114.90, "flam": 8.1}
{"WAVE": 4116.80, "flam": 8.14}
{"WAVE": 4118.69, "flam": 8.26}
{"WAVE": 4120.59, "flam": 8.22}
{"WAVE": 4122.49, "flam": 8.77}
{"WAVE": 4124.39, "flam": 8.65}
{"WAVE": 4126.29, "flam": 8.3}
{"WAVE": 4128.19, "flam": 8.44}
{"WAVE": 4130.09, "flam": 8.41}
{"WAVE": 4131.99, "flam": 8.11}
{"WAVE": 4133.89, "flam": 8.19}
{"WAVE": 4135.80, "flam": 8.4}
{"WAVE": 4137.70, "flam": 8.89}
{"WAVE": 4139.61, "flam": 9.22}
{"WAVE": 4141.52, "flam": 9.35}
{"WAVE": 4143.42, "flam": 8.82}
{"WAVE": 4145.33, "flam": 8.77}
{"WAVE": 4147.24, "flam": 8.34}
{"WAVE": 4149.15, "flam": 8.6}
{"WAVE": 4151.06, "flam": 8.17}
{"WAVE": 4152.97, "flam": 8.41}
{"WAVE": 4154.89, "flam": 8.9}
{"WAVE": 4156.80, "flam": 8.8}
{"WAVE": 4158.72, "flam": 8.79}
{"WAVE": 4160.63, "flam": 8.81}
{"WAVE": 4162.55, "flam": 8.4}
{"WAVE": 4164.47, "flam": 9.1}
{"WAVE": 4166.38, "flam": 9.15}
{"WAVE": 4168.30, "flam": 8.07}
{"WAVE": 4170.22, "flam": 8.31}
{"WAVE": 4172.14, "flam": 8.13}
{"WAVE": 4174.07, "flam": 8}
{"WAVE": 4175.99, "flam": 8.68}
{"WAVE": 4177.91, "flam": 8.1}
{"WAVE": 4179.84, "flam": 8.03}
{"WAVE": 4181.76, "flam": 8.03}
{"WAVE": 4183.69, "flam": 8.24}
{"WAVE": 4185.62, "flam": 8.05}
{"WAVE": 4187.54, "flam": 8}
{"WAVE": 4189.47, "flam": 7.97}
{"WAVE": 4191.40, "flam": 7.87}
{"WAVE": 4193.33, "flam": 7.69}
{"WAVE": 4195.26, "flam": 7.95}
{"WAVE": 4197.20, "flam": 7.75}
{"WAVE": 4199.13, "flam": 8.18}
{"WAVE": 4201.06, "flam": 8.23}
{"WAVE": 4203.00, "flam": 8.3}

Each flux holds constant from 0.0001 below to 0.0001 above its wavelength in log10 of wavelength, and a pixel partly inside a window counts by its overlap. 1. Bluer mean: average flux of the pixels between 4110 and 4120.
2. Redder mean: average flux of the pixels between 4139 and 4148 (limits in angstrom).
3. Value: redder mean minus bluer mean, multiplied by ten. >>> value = 6.9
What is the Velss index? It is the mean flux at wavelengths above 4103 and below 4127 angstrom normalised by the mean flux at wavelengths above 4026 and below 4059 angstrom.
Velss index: 1.00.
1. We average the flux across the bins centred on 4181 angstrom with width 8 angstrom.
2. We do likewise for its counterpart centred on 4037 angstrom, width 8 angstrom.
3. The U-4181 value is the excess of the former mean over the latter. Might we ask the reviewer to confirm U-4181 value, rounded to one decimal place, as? 0.0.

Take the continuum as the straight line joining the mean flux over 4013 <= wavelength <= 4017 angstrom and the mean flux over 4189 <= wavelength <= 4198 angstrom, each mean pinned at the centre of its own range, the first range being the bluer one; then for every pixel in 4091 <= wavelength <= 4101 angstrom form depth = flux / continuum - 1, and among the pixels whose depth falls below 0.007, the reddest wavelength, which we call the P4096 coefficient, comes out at 4099.77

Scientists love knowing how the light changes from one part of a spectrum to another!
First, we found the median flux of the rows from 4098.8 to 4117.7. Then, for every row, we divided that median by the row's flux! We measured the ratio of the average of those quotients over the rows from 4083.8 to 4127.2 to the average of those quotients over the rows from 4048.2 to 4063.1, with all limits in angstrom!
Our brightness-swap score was 1.01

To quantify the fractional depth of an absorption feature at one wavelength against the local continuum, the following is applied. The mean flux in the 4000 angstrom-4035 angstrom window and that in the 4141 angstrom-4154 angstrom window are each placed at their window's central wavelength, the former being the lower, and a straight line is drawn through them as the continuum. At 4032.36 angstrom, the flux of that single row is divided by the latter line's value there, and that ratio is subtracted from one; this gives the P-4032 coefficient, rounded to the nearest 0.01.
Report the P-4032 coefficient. -0.03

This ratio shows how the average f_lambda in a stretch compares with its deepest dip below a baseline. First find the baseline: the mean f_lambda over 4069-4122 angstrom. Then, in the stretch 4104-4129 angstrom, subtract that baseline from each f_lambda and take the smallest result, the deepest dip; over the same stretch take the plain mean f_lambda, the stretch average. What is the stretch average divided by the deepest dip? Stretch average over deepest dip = -21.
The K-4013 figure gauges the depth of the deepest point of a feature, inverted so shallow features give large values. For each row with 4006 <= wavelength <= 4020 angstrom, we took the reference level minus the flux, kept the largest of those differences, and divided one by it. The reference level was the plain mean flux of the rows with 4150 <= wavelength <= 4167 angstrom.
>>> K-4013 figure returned 0.90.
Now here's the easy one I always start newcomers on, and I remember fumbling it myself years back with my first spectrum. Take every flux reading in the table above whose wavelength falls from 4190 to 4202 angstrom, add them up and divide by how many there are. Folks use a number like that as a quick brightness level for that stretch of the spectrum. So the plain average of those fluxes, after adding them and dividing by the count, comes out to 7.9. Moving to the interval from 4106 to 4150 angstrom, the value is 8.5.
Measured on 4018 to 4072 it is 8.2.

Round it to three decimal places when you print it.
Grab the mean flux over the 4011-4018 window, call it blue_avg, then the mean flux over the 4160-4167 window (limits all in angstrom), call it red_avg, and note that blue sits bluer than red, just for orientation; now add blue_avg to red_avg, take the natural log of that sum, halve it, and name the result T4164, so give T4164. 1.427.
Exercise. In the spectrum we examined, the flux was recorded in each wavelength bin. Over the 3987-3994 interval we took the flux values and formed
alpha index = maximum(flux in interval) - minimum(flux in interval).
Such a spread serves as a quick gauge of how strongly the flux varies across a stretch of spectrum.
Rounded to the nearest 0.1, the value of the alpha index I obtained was 0.7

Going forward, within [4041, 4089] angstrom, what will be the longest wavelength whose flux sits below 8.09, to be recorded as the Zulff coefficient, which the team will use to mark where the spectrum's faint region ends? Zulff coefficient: 4084.69 angstrom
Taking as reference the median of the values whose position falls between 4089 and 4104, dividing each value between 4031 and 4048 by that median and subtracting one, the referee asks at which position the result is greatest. 4047.24 angstrom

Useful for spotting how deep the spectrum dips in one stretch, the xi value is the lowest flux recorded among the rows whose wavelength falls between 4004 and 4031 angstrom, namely 7.35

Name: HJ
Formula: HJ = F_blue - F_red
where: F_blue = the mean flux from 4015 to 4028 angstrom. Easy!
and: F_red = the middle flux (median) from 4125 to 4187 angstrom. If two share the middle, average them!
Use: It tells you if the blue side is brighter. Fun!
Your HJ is -0.4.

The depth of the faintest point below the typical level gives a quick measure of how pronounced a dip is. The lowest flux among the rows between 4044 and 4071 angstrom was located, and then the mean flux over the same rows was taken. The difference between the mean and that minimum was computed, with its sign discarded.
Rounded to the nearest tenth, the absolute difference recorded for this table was 0.6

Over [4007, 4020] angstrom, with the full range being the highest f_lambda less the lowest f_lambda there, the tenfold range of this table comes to 9.5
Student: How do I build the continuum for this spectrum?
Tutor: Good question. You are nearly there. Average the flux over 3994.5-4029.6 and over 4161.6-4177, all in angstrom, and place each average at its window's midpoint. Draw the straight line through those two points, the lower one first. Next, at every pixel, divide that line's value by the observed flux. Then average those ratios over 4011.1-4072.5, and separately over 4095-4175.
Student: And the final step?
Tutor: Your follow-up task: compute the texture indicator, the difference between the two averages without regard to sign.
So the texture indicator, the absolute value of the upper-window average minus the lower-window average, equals 0.016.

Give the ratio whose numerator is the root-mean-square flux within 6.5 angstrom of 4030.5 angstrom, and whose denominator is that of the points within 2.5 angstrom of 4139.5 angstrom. 0.88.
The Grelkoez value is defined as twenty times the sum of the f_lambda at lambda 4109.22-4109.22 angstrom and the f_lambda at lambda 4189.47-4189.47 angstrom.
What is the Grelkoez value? 324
